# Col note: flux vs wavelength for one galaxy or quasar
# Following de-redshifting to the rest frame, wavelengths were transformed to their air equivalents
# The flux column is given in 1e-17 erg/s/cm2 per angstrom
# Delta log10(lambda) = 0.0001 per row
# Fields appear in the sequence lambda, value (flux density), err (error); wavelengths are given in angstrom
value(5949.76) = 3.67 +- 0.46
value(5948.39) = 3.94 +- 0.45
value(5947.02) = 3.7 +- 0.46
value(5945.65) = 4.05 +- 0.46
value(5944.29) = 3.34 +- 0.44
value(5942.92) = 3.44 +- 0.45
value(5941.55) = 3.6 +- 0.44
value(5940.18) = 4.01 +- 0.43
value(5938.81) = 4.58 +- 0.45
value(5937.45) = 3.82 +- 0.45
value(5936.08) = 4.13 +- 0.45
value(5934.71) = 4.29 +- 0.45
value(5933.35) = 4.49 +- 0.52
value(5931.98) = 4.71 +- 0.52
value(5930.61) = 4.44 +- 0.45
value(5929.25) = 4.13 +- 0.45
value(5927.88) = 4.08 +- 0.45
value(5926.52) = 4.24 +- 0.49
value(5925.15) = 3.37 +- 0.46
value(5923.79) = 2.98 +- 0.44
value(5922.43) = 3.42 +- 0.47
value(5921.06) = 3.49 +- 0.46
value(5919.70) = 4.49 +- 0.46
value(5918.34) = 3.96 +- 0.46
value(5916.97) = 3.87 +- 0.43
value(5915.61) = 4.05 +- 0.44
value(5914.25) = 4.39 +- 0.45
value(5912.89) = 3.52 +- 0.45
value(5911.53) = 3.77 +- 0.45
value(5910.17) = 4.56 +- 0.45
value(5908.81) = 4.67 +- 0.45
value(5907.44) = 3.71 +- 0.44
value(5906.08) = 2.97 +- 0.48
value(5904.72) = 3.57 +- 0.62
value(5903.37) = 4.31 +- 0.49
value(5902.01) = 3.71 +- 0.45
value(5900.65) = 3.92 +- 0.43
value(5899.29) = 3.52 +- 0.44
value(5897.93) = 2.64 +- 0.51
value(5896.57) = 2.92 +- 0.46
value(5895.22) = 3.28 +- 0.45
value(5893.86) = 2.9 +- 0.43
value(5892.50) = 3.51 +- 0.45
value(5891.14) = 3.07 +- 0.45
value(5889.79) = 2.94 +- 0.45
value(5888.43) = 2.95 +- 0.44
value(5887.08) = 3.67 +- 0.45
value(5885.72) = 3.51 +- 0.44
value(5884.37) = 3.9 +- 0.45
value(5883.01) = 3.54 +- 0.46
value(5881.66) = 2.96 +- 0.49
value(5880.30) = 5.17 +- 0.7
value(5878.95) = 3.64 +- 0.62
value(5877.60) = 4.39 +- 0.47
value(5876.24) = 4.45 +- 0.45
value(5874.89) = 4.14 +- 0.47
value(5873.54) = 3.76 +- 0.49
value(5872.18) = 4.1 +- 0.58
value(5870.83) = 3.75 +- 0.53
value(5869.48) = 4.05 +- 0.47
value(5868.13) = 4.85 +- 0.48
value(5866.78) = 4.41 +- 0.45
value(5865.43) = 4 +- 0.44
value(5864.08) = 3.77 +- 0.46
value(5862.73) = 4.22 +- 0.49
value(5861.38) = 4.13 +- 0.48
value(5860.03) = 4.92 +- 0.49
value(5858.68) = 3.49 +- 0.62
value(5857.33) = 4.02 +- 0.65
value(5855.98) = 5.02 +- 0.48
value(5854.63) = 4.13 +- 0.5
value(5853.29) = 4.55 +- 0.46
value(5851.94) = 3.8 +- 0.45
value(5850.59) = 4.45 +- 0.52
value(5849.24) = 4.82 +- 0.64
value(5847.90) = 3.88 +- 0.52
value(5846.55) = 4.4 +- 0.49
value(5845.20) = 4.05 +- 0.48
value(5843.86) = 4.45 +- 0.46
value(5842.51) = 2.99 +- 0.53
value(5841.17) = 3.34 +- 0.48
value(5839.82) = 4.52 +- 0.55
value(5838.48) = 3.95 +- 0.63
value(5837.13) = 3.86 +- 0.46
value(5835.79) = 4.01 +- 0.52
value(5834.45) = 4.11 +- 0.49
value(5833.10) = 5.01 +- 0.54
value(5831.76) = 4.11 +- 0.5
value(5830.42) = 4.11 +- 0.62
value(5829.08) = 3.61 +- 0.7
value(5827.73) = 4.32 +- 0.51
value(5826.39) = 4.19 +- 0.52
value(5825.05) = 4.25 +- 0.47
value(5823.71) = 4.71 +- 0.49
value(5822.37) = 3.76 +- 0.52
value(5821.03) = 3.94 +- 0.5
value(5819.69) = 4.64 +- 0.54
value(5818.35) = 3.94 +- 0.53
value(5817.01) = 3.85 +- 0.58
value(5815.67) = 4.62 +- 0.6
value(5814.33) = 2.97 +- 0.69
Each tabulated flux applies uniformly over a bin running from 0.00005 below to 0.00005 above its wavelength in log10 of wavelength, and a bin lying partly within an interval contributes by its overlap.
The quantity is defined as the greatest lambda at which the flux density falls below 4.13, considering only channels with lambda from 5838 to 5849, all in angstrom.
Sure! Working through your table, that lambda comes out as 5847.90 angstrom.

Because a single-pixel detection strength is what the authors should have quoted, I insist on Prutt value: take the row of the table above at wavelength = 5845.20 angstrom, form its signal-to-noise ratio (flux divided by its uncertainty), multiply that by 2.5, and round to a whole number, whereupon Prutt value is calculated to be 21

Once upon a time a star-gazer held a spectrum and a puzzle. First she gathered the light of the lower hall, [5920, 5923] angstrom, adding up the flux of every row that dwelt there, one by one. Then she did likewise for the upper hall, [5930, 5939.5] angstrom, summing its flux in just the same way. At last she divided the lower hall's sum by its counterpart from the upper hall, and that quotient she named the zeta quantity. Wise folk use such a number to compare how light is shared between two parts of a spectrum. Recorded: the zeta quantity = 0.2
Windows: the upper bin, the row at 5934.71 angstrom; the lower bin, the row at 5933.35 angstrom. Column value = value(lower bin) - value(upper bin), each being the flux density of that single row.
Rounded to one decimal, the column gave 0.2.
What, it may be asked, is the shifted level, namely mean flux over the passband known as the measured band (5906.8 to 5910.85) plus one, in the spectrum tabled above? 5.3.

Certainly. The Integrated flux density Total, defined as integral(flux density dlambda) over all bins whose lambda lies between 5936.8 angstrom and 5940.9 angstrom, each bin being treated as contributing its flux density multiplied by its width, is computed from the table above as 17.0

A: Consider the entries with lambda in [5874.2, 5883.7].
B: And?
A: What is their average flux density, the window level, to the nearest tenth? 4.0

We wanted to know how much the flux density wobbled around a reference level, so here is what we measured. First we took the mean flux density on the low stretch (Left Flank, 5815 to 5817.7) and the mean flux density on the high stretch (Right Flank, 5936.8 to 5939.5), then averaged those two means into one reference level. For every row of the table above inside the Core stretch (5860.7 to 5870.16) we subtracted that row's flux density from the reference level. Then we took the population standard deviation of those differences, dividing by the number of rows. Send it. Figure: 0.321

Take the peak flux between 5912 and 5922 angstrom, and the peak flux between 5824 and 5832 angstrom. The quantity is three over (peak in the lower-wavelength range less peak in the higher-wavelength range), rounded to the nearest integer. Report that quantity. -18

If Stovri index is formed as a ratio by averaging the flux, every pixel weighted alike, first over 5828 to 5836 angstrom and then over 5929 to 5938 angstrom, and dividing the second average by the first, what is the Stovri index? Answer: 1.03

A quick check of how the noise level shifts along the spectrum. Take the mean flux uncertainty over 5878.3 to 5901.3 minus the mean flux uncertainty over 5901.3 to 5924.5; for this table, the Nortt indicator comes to 0.01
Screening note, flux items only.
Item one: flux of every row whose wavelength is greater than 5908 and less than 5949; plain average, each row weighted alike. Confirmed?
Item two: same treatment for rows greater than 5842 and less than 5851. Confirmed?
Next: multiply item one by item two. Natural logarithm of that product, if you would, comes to 2.81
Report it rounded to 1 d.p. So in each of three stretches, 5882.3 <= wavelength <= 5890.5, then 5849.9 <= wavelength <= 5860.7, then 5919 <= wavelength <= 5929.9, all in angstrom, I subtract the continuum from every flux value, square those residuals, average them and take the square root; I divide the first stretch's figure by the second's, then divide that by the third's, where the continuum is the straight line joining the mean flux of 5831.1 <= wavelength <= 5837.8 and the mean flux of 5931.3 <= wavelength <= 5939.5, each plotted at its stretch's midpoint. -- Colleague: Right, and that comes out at 2.5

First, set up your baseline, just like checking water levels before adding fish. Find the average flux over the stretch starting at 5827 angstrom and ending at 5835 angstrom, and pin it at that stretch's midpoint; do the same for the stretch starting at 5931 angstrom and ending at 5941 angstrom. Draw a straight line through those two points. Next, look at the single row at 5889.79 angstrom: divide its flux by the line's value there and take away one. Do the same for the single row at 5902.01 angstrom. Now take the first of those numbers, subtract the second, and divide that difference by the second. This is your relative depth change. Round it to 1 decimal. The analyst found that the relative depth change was 1.4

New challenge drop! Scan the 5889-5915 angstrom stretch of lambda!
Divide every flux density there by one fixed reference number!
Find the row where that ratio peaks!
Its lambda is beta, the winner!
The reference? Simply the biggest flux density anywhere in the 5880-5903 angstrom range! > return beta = 5908.81 angstrom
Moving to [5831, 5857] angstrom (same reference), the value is 5855.98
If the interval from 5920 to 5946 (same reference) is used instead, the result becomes 5931.98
